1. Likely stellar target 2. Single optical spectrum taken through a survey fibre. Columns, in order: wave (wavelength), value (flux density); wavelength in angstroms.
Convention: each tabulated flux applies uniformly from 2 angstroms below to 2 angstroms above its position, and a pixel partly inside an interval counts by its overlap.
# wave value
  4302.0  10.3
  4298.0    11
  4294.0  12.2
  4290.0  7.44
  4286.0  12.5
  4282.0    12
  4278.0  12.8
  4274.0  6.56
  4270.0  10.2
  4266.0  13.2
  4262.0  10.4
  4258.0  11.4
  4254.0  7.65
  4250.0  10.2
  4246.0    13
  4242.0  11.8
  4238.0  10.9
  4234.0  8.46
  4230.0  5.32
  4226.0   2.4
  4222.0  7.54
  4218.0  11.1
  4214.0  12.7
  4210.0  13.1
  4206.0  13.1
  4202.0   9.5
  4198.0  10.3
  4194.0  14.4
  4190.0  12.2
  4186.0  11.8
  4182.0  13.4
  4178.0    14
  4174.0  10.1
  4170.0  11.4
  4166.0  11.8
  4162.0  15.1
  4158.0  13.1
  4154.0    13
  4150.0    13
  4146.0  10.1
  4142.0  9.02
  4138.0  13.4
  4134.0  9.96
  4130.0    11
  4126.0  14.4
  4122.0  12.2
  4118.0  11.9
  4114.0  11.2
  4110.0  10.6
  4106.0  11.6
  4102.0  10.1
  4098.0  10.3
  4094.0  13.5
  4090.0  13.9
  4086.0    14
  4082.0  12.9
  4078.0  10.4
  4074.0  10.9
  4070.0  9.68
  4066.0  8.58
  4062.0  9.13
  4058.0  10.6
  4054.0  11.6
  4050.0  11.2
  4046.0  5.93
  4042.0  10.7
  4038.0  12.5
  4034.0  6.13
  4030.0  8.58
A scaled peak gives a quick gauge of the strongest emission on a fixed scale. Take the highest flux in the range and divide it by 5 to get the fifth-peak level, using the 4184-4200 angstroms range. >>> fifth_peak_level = 2.88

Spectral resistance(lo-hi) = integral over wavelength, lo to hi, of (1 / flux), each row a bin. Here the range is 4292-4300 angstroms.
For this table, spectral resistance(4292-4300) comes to 0.69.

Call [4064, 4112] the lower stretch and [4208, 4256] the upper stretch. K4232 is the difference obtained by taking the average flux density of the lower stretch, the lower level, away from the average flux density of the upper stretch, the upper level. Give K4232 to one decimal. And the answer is -1.9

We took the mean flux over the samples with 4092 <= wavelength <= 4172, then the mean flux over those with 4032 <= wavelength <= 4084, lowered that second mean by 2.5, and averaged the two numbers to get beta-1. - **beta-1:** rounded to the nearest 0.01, 9.68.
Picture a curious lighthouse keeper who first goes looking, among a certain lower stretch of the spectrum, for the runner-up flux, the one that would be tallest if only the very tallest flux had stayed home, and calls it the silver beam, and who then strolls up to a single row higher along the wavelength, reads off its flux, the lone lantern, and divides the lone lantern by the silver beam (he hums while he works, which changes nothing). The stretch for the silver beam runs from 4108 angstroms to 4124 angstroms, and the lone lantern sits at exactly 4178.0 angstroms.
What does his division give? 1.2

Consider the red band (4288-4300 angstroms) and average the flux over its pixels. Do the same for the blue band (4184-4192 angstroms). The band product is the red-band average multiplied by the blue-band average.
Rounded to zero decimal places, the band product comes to 123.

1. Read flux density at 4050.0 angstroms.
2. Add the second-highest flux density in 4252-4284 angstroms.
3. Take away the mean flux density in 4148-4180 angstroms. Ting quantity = 11.3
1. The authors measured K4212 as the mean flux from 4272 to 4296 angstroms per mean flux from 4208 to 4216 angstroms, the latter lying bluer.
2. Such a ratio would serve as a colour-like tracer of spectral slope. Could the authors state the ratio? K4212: 0.82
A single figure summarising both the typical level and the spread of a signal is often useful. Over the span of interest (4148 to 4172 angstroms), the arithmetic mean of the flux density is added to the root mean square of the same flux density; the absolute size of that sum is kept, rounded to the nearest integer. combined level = 26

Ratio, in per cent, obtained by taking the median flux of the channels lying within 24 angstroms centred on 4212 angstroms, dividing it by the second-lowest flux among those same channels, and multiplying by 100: 125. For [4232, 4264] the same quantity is 126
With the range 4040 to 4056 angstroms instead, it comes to 102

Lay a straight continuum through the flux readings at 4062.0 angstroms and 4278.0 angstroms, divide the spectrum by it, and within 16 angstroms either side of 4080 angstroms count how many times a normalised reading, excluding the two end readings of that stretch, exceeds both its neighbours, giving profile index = 2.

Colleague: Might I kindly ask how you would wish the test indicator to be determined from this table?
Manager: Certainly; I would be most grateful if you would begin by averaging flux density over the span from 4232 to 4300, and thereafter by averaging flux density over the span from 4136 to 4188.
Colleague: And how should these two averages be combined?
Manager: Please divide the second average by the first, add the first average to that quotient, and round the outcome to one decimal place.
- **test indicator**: 11.8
